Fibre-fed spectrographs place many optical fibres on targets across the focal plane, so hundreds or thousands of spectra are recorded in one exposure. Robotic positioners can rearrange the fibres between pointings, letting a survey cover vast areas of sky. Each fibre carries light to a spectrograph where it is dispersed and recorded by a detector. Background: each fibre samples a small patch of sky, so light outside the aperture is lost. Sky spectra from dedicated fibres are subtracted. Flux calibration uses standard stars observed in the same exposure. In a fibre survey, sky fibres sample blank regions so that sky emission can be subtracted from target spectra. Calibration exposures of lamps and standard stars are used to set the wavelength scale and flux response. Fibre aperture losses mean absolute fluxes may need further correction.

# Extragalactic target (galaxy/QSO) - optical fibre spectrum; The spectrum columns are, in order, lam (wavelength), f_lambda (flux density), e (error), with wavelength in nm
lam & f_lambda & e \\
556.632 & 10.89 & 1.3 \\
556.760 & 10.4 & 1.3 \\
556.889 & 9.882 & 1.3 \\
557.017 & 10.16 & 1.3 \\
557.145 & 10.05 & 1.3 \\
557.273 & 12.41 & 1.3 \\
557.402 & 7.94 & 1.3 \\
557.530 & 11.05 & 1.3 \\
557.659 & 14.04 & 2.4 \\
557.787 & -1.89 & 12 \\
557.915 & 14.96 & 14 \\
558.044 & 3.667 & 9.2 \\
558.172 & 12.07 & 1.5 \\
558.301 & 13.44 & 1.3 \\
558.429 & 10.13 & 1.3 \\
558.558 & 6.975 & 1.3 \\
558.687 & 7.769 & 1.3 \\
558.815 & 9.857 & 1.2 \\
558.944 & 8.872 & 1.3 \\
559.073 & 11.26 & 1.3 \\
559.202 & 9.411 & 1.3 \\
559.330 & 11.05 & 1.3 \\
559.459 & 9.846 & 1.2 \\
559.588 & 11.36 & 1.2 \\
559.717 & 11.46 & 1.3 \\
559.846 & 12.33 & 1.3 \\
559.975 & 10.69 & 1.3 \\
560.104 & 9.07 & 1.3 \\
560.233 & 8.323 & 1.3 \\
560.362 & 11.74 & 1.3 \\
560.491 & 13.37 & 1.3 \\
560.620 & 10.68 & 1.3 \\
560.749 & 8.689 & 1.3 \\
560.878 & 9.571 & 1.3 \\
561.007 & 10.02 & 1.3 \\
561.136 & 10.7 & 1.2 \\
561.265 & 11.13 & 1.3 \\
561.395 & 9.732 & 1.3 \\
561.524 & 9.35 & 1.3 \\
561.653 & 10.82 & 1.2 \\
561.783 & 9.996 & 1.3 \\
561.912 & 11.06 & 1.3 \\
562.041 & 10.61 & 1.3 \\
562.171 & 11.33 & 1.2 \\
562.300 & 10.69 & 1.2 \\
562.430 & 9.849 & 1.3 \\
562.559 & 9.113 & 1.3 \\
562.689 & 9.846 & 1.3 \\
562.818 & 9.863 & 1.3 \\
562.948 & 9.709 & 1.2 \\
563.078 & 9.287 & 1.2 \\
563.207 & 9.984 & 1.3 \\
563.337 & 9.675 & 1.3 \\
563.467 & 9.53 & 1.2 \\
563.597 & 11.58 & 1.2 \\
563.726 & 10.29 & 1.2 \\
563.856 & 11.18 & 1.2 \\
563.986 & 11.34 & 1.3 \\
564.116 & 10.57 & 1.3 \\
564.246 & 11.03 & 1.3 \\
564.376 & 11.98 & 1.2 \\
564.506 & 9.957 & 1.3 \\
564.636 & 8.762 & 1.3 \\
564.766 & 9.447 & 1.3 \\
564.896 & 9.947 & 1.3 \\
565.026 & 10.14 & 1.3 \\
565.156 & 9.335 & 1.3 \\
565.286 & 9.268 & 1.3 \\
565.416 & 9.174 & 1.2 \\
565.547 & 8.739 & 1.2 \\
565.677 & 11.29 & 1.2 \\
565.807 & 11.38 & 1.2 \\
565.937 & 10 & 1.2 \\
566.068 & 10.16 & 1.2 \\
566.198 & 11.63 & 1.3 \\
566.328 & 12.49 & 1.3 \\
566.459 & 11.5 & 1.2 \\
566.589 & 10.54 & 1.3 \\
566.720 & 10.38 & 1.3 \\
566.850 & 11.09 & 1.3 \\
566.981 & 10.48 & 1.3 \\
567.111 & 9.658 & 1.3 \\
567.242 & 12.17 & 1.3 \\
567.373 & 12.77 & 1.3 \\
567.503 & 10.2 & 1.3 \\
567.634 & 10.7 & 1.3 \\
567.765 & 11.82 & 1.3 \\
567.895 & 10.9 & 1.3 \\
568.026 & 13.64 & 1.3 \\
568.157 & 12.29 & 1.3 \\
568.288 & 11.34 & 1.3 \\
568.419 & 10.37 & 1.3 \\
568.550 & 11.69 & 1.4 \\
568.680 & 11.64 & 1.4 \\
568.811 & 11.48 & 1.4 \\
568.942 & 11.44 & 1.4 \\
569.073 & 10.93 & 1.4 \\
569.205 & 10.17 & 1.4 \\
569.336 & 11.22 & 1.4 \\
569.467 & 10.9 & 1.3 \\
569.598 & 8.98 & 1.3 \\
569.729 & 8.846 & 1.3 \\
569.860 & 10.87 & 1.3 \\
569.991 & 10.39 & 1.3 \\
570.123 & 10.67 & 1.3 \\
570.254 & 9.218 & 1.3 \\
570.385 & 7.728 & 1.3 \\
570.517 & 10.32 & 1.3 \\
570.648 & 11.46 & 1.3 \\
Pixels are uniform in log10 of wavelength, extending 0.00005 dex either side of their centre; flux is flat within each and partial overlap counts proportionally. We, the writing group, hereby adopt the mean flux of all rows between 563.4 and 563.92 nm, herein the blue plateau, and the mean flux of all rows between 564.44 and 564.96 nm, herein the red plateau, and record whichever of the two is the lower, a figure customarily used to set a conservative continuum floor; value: 9.5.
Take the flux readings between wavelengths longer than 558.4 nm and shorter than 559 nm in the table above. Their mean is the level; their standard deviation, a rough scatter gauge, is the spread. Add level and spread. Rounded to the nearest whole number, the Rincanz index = 10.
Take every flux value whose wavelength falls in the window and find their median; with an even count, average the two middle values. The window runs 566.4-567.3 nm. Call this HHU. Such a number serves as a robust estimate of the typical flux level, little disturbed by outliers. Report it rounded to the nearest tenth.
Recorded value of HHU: 10.5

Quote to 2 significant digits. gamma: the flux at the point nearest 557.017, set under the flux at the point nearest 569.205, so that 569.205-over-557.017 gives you 1.0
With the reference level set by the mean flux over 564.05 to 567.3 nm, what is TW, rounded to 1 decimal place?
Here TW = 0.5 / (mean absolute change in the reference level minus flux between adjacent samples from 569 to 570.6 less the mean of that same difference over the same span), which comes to 0.7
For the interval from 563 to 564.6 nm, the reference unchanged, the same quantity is 0.5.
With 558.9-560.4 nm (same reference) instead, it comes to 0.3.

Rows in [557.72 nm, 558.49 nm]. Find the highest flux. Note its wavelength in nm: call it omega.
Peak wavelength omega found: 557.915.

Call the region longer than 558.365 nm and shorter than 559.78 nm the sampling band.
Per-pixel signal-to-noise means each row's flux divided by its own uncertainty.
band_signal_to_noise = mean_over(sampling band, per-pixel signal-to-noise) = 7.7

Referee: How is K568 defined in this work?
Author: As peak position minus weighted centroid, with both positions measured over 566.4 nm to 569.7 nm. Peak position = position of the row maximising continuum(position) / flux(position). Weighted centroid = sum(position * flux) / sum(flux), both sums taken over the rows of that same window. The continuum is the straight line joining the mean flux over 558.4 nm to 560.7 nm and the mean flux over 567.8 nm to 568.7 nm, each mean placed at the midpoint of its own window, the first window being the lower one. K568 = 1.58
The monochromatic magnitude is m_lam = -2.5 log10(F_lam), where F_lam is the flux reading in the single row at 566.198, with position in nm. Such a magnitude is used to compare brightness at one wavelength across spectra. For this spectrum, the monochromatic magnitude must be -2.66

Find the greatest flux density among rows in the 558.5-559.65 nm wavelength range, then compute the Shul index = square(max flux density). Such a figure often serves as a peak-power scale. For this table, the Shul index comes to 129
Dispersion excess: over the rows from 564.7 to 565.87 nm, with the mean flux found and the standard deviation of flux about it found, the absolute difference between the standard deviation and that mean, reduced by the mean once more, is -0.9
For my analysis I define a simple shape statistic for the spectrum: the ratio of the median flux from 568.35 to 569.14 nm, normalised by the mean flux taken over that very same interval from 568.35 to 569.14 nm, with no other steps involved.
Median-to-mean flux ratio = 1.018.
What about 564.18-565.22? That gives 0.988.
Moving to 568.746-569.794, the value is 1.040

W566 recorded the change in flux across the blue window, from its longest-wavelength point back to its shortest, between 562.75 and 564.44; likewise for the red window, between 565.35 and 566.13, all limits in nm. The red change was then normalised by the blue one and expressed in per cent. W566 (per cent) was 47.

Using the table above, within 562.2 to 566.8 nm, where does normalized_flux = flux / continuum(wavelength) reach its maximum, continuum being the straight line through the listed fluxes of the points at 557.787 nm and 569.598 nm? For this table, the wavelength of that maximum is 562.300 nm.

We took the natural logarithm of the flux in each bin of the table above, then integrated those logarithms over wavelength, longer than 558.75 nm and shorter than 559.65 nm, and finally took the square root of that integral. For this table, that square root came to 1.4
